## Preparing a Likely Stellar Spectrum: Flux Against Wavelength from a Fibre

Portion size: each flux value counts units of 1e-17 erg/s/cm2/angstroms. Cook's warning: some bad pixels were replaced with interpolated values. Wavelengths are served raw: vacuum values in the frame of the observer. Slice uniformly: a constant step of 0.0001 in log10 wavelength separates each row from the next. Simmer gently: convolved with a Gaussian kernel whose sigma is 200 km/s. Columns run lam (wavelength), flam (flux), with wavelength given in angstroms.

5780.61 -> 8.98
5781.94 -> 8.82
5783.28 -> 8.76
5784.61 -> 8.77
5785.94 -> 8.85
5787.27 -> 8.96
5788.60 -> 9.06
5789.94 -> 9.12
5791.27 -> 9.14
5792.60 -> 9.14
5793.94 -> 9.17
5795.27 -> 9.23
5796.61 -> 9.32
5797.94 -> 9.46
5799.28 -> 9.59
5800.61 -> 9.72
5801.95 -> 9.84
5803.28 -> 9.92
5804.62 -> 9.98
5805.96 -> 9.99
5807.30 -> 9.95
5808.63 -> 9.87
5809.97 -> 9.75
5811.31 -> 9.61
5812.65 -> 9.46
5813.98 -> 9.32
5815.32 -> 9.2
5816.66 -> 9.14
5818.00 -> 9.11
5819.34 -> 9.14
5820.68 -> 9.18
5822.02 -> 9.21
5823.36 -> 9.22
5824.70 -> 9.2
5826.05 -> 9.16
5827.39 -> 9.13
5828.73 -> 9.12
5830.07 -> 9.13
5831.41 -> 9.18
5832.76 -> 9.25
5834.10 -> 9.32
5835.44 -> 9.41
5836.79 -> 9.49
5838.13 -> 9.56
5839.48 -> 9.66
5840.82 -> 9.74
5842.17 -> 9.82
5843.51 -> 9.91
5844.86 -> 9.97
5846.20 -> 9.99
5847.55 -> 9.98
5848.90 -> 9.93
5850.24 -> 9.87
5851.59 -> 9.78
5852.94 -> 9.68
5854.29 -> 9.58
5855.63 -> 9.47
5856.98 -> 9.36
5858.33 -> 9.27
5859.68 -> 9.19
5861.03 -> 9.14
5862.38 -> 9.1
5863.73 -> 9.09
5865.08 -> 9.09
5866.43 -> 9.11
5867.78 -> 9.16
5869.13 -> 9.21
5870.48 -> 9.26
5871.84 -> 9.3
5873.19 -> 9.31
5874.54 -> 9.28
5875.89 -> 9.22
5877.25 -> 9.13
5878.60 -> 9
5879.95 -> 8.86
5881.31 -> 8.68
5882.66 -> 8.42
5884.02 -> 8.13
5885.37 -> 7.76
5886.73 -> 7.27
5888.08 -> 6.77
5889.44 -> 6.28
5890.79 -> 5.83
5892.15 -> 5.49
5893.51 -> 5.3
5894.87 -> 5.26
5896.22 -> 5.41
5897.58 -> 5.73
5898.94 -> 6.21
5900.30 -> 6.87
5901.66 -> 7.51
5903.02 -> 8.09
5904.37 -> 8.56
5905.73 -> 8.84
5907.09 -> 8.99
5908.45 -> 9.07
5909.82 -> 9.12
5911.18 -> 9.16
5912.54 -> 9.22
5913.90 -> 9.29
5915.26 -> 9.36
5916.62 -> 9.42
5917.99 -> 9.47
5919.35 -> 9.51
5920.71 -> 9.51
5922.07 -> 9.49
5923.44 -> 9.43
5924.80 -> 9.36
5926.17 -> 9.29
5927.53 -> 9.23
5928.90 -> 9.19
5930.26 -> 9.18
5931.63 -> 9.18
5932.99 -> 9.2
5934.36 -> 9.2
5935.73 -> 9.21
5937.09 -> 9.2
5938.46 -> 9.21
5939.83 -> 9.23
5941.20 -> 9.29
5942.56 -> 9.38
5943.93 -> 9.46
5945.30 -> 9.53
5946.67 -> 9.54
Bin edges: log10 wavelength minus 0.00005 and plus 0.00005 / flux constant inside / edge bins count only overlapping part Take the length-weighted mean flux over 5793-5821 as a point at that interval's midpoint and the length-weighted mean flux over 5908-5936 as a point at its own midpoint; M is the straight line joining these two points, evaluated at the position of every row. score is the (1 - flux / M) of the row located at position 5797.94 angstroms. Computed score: 0.01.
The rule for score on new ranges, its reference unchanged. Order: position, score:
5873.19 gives 0.01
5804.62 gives -0.05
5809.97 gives -0.02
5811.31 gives -0.01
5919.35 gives -0.02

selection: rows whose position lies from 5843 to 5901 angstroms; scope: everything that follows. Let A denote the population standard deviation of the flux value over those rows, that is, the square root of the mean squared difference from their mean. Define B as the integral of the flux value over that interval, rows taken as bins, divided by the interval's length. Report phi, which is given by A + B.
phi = 9.9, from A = 1.51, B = 8.42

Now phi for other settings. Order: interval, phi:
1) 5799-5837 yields 9.7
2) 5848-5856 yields 9.9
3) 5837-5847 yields 9.9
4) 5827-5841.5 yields 9.6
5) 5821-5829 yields 9.2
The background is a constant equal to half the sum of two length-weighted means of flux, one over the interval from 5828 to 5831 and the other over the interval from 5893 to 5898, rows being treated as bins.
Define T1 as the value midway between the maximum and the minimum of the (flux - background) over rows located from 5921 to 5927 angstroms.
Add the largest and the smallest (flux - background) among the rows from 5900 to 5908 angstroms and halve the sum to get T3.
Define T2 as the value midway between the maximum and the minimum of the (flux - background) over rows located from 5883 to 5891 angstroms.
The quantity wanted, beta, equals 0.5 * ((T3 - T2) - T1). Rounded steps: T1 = 2.11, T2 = -0.30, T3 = 0.6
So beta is -0.6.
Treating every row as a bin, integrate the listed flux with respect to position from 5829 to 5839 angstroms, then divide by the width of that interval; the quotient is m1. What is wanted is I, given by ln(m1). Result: 2.23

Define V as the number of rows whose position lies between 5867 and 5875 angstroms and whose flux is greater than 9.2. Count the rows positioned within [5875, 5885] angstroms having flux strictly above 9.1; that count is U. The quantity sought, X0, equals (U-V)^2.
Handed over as 9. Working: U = 2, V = 5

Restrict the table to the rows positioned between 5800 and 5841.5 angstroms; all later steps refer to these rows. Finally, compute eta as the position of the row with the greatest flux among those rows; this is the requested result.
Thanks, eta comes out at 5805.96 angstroms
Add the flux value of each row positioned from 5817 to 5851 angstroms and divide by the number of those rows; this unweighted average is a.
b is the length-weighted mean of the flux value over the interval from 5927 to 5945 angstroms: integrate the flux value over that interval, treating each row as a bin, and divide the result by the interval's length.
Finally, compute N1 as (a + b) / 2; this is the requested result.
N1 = 9.4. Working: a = 9.5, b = 9.2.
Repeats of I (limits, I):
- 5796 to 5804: 2.27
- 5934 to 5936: 2.22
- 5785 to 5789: 2.19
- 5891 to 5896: 1.69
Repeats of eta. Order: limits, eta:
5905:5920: 5919.35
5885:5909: 5908.45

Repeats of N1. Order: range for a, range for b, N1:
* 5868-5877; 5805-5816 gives 9.5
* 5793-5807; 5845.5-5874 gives 9.5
